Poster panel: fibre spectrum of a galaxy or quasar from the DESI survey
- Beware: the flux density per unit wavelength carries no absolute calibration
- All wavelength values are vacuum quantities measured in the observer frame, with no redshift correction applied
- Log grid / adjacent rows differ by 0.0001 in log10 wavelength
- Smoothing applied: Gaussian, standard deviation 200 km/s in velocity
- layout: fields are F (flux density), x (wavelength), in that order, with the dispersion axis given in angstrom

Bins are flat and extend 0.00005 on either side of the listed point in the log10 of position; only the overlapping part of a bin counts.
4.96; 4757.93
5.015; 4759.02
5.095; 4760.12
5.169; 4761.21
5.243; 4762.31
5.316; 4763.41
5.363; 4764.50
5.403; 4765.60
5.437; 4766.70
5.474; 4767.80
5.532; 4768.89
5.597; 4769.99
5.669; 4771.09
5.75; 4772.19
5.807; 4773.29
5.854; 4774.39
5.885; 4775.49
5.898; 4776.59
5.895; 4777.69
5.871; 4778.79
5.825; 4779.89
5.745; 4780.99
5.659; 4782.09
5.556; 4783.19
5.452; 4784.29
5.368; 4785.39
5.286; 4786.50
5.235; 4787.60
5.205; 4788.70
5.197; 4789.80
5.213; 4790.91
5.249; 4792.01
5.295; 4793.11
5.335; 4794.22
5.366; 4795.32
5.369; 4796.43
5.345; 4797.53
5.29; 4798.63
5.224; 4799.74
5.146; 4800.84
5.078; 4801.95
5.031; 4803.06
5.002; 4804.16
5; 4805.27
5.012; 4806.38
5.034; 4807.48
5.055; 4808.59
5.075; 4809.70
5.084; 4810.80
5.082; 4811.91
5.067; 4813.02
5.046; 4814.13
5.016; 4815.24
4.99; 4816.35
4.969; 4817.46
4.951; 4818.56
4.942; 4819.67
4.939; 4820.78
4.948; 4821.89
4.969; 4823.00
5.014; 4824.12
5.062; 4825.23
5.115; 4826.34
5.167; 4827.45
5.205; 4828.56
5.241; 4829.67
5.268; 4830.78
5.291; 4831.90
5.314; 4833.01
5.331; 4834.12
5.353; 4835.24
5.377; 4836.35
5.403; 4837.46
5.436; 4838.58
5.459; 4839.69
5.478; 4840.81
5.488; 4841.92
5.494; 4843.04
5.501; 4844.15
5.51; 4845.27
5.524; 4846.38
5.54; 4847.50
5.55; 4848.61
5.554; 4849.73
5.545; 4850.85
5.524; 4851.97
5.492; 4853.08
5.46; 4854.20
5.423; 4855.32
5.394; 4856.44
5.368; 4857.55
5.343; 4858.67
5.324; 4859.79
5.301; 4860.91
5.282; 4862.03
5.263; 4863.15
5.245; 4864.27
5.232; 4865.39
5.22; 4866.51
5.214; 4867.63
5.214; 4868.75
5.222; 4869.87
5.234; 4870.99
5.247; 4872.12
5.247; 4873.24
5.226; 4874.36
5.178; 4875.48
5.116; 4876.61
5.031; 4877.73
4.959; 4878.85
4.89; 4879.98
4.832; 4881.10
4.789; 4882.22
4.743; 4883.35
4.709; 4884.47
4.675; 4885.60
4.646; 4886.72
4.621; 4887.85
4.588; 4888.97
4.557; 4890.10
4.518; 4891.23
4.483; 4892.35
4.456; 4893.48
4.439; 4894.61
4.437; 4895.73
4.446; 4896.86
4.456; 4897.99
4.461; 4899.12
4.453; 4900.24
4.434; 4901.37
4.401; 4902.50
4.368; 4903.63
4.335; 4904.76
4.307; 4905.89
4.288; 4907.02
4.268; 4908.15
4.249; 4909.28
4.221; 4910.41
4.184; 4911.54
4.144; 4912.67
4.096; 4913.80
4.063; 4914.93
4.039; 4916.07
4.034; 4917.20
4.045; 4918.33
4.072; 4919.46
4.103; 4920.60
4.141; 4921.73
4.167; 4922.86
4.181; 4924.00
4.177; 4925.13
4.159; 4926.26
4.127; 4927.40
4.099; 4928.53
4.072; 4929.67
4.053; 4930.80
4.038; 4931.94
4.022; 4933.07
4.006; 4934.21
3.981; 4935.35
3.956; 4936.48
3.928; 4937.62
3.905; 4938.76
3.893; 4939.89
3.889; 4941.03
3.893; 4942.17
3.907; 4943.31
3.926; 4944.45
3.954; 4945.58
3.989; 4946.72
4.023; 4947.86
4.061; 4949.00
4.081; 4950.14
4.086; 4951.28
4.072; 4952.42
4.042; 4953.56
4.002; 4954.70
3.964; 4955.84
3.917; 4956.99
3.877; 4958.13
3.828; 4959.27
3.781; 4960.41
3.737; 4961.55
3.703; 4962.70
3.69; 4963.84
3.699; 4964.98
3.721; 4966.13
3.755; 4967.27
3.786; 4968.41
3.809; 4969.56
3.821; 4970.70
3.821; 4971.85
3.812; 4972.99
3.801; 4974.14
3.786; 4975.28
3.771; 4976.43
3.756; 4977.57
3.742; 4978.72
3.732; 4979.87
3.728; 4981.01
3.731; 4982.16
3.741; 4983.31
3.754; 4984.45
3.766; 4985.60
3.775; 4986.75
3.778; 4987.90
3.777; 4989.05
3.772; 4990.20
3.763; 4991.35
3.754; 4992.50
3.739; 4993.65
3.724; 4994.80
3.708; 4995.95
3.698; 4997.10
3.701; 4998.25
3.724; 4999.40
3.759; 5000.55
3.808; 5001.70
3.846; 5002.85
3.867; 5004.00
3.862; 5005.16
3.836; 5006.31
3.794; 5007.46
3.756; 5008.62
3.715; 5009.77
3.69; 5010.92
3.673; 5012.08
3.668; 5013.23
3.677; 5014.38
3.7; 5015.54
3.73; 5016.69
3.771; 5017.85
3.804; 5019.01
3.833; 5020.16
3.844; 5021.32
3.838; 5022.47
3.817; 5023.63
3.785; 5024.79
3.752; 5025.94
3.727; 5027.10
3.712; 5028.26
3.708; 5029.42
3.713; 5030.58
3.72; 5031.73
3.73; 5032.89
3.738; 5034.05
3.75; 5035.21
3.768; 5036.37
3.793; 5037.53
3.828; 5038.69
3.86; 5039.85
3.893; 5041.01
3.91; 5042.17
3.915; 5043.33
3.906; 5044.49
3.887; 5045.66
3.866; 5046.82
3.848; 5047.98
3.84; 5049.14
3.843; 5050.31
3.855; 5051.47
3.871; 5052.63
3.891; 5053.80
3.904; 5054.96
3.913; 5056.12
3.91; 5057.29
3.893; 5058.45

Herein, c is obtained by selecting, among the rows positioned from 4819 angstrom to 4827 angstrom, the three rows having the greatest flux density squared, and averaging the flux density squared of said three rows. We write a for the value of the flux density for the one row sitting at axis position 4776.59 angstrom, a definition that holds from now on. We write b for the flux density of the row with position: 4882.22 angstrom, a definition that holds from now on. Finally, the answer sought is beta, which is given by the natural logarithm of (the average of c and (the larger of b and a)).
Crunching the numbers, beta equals 2.758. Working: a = 5.898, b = 4.789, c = 25.6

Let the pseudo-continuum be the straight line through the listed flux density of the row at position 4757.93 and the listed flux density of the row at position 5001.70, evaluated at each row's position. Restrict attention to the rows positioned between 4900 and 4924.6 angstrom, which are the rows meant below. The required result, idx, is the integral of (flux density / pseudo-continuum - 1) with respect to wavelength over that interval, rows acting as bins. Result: -0.1 angstrom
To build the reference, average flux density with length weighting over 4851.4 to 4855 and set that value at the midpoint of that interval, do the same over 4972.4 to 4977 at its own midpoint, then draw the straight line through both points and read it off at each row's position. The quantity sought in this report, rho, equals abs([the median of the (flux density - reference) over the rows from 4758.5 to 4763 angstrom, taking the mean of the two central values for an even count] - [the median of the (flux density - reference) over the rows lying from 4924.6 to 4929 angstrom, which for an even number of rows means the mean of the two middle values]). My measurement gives 1.32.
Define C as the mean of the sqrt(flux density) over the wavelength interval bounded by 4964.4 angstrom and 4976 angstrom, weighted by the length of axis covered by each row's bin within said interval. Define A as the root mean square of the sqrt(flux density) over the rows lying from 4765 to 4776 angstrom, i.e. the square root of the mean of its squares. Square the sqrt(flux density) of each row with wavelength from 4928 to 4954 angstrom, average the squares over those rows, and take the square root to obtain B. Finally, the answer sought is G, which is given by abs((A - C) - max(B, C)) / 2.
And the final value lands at 0.78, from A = 2.38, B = 2.00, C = 1.94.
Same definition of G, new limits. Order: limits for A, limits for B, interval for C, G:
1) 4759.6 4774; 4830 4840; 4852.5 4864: 1.15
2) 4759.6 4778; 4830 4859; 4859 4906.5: 1.09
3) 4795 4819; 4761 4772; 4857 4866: 1.18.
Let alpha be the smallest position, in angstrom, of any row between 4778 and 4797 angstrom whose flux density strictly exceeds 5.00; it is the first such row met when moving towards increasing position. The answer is 4778.79 angstrom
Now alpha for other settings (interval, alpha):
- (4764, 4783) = 4764.50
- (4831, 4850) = 4831.90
